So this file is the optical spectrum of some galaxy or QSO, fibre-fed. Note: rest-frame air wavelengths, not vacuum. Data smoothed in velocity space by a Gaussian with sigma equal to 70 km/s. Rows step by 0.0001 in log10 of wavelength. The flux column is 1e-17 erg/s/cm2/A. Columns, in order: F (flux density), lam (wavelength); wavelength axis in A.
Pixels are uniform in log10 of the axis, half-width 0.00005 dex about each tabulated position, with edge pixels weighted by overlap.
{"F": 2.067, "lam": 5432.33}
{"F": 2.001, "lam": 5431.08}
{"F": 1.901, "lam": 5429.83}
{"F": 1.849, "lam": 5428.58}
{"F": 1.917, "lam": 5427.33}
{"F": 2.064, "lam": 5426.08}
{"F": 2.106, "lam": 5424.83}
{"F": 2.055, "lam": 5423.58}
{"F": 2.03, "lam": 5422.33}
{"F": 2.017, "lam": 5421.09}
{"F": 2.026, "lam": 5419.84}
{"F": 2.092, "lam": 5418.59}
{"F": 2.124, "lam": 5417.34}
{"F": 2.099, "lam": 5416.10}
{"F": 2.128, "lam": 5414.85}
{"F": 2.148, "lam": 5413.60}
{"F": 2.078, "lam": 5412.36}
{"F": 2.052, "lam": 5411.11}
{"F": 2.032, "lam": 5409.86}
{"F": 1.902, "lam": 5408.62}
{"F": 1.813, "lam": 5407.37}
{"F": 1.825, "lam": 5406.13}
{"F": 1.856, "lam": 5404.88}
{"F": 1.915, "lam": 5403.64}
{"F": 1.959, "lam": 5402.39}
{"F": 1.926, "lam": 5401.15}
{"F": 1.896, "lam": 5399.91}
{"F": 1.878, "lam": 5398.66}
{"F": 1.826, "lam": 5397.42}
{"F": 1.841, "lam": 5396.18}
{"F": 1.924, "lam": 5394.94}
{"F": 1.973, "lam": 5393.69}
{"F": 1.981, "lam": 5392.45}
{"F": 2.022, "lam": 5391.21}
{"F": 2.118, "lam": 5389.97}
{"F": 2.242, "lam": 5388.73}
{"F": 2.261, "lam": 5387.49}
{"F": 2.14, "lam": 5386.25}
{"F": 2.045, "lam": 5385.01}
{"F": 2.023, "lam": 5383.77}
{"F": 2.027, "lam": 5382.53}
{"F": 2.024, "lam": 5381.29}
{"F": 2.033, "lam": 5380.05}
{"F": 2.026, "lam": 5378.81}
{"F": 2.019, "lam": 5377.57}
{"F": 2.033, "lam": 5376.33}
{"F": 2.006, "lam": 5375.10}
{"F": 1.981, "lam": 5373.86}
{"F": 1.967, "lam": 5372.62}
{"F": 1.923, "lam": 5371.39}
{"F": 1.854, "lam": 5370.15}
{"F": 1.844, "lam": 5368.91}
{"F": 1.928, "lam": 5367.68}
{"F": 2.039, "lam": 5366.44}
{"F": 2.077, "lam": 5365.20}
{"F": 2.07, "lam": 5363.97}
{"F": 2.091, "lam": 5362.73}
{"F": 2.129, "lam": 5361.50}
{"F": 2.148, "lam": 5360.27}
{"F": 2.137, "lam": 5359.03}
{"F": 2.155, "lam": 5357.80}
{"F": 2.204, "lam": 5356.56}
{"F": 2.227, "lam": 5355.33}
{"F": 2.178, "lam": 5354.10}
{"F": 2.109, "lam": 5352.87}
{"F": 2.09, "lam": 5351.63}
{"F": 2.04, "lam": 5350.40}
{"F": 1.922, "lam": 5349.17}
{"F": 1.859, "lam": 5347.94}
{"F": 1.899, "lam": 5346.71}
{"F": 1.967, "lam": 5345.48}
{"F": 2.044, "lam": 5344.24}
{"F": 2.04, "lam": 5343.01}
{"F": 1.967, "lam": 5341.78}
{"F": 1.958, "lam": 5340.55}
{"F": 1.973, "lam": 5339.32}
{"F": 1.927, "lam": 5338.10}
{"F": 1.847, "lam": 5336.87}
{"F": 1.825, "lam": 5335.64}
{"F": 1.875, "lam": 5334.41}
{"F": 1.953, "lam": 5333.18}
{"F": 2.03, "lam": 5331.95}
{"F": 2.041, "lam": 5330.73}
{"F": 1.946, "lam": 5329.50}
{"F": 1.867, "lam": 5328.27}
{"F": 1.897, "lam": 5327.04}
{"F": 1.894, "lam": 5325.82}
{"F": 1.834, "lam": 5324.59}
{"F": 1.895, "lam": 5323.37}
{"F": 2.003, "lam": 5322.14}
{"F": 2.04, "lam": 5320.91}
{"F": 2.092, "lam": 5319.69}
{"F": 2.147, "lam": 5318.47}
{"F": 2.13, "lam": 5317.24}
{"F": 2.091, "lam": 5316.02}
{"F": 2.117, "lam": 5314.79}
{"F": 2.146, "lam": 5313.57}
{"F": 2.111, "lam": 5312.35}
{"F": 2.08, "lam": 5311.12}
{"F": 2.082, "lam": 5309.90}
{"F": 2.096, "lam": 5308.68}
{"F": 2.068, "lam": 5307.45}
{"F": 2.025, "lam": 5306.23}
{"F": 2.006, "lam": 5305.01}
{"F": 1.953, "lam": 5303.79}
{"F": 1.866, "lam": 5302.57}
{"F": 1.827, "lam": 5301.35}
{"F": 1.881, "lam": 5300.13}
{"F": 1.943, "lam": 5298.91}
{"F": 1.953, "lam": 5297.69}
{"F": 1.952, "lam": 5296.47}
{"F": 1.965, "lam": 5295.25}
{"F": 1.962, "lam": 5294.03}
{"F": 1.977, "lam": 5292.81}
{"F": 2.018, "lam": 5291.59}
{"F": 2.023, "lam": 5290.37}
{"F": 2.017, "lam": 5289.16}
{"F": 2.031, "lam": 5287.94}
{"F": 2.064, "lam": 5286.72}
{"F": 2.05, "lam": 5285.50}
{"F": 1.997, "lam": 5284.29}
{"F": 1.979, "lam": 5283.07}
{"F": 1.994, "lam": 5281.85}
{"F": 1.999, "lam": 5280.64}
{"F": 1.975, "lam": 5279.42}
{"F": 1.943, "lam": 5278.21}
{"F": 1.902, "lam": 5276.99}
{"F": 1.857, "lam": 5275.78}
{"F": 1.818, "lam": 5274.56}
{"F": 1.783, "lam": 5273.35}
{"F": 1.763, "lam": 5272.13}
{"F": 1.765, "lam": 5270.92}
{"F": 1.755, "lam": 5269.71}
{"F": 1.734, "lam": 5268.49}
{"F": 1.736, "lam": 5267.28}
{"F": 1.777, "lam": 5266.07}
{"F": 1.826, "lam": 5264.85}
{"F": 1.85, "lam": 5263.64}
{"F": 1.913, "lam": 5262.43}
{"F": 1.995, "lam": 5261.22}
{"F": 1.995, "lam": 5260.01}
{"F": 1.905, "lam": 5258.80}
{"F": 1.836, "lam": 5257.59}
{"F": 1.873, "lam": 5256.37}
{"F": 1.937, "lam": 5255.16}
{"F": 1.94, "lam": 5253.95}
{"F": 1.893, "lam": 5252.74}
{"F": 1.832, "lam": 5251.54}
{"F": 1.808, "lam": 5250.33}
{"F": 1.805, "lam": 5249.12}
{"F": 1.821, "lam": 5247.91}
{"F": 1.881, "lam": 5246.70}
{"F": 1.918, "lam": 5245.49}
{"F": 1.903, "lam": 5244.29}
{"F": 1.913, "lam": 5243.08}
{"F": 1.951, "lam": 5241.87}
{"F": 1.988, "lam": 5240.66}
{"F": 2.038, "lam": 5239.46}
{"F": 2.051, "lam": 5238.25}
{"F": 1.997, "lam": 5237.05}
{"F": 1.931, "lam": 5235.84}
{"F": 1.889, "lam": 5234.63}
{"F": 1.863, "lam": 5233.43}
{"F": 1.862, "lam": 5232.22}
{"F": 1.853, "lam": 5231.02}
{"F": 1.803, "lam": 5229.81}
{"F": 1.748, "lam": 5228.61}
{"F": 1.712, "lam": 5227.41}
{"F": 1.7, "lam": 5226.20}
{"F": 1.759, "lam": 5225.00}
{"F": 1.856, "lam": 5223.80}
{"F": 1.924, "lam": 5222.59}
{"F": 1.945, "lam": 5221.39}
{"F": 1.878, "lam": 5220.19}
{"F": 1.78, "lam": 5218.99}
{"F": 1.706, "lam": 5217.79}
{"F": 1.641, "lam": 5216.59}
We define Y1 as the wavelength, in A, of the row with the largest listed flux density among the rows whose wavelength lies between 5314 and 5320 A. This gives 5318.47 A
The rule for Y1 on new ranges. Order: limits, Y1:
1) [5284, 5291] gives 5286.72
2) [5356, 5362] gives 5356.56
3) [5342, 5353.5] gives 5352.87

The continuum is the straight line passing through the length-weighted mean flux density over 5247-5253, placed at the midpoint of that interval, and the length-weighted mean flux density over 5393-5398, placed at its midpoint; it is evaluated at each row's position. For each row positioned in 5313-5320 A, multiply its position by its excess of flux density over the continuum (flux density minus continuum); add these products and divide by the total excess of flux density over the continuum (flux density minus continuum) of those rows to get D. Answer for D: 5316.6 A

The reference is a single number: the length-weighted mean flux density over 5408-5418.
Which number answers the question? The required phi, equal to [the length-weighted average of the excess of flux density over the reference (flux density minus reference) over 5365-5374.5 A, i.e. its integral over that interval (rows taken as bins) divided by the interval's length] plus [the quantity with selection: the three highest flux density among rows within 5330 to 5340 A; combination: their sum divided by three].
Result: 1.89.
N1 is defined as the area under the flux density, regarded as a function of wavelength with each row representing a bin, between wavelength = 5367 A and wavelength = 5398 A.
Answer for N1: 62.1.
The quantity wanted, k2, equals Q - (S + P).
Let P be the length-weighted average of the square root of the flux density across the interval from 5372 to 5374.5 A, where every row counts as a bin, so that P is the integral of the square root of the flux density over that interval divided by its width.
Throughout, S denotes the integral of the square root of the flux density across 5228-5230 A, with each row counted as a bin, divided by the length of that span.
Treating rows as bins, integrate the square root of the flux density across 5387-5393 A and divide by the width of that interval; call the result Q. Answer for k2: -1.28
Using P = 1.406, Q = 1.46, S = 1.34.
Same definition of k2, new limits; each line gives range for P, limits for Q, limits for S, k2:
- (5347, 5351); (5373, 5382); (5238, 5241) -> -1.40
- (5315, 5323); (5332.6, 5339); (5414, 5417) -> -1.52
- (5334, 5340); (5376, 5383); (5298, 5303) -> -1.33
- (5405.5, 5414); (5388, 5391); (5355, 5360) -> -1.41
